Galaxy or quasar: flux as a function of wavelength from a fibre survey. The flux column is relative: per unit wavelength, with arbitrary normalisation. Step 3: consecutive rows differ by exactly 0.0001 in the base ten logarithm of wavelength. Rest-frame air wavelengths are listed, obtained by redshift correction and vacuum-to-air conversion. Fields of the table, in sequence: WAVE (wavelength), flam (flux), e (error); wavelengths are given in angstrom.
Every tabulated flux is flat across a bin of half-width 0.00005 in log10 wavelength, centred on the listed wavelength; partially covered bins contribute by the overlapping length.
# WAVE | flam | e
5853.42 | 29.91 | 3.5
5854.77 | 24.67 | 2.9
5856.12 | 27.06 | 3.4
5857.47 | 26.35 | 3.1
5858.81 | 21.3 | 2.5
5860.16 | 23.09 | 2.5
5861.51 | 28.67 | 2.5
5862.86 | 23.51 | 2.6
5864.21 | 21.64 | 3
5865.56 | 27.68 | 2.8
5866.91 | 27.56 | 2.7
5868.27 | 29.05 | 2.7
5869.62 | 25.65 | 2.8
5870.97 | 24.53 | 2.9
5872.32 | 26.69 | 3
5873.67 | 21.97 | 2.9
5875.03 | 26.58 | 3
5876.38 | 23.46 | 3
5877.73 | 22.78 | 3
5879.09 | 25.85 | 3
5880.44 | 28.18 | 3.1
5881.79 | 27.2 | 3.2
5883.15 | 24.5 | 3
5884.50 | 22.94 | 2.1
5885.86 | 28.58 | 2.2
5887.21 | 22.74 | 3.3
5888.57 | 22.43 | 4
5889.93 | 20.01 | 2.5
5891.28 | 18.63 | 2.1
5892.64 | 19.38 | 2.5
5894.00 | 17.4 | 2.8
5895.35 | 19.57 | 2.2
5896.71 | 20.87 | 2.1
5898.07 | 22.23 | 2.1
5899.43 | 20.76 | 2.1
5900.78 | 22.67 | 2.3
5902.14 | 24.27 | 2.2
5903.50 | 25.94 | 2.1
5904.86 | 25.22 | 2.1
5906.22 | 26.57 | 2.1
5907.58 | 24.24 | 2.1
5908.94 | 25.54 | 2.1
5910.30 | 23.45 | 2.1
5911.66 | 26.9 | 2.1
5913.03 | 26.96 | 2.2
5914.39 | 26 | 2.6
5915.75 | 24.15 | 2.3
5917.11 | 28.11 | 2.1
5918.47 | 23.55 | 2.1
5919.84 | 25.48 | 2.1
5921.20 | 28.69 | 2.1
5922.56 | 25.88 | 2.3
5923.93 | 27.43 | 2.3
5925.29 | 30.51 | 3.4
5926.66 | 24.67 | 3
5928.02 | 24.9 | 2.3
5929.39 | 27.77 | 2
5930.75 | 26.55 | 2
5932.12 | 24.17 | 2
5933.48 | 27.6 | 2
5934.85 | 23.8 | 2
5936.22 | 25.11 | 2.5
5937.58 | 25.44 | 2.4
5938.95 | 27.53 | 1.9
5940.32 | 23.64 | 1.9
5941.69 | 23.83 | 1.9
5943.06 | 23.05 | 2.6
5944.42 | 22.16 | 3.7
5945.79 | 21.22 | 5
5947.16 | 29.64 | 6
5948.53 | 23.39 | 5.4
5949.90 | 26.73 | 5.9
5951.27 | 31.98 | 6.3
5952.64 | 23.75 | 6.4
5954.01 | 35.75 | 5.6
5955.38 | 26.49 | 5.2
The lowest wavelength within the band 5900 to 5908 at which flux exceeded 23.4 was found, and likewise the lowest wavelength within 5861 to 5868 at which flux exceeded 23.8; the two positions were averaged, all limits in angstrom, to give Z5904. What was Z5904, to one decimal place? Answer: 5881.8 angstrom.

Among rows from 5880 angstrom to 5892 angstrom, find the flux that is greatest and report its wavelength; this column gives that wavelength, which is 5885.86 angstrom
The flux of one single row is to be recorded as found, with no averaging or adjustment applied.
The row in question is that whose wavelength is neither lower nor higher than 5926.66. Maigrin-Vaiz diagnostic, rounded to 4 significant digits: 24.67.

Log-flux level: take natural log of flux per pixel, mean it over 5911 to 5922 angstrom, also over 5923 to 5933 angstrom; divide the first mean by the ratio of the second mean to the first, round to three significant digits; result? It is 3.25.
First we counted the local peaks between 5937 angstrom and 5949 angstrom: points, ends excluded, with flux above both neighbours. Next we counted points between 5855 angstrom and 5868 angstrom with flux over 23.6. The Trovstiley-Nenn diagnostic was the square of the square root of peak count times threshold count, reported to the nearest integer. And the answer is 15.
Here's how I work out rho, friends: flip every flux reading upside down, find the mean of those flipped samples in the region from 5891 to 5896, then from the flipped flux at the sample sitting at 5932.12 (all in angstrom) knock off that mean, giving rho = -0.012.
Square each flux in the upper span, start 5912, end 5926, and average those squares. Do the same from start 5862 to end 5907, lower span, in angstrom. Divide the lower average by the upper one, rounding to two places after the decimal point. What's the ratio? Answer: 0.81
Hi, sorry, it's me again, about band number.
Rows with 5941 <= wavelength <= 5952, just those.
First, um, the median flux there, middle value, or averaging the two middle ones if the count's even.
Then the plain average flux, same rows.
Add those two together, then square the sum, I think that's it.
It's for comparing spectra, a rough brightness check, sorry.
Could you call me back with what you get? 2387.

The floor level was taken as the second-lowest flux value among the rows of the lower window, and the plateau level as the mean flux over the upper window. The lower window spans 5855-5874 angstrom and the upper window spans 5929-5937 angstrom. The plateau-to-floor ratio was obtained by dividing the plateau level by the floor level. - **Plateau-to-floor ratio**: 1.19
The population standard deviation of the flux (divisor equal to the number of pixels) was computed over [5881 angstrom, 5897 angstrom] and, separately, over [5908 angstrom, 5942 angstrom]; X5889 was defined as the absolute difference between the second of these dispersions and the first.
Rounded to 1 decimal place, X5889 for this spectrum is 1.5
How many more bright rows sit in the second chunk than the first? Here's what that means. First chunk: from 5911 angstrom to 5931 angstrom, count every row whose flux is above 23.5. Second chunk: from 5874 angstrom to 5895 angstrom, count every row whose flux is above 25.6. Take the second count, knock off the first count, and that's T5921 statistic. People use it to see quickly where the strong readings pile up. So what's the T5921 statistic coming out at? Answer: -10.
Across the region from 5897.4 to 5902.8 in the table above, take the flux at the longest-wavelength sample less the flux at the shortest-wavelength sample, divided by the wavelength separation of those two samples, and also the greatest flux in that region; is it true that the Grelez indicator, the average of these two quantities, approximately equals 12.4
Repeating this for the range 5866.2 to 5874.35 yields 14.1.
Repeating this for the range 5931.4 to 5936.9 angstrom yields 13.9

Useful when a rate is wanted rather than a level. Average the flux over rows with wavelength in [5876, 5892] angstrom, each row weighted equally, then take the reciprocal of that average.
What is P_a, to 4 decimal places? 0.0418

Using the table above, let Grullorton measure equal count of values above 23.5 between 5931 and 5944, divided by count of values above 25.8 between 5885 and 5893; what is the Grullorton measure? 8.0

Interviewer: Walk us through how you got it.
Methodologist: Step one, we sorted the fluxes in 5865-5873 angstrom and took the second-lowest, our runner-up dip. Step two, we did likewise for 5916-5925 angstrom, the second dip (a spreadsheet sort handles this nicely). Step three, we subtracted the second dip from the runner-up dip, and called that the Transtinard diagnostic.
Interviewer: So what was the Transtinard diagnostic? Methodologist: 0.2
